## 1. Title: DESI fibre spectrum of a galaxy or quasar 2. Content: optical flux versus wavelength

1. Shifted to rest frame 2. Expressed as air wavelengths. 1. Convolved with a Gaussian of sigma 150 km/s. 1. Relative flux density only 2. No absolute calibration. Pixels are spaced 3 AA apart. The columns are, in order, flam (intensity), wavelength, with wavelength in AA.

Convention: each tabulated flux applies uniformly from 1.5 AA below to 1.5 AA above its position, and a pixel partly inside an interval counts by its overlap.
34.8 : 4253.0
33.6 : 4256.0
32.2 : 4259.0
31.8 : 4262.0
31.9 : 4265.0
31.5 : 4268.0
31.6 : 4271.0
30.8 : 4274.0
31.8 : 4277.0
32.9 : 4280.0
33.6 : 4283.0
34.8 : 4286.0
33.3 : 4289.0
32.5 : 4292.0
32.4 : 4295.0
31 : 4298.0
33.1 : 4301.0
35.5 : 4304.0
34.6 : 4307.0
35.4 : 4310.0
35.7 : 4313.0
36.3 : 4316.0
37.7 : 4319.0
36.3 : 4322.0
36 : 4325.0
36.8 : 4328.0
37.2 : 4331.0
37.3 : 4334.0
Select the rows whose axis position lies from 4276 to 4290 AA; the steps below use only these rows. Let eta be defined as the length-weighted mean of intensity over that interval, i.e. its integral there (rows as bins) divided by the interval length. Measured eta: 33.3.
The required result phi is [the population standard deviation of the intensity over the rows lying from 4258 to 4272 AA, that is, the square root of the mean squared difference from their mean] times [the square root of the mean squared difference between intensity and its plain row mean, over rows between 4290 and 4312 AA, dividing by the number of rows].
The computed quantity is 0.39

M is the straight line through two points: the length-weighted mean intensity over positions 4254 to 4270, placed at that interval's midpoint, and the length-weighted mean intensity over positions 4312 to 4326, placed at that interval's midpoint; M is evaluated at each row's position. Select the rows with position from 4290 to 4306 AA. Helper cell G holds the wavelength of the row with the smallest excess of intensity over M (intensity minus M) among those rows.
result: 4298.0 AA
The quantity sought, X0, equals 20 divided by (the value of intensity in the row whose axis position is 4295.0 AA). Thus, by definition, 0.617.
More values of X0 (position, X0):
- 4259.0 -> 0.621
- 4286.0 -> 0.575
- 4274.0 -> 0.649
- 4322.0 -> 0.551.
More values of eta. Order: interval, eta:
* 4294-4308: 33.3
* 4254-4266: 32.5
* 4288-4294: 32.8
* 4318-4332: 36.8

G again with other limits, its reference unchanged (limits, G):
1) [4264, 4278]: 4274.0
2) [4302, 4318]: 4307.0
